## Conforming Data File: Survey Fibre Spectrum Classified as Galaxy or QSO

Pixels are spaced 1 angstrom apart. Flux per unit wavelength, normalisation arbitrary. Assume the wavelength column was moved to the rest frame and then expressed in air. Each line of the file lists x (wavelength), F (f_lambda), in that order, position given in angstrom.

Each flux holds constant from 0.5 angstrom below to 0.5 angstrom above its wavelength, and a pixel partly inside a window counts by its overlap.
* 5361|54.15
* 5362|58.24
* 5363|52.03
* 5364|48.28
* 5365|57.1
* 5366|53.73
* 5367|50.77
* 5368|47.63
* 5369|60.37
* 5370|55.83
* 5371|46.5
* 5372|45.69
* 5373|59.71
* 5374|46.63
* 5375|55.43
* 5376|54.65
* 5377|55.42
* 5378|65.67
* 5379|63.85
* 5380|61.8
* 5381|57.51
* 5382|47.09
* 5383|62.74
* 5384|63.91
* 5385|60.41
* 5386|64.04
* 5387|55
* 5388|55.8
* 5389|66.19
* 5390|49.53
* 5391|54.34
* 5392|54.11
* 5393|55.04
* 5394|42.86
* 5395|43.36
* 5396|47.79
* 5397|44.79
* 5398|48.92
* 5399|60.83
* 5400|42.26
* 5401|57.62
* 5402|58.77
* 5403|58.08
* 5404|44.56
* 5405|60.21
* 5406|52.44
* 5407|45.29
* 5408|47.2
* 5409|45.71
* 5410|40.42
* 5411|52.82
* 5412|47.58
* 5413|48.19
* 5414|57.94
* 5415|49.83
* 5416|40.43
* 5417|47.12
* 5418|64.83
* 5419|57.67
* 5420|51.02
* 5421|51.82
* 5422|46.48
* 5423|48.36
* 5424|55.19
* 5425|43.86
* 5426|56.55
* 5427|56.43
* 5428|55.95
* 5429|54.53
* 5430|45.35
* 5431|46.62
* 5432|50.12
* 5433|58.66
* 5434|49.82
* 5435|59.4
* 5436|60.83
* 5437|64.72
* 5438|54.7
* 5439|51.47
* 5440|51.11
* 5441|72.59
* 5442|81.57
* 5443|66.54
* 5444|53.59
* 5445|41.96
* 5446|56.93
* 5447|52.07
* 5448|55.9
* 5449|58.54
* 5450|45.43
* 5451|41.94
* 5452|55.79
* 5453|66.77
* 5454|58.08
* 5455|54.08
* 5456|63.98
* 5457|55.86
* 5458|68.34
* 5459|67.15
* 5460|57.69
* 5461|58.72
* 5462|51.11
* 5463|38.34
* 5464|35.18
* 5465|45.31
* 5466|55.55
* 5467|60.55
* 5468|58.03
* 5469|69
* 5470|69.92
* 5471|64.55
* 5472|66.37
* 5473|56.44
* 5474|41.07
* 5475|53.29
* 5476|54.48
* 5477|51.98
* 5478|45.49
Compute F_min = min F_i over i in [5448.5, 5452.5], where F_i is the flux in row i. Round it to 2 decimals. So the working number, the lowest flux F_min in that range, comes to 41.94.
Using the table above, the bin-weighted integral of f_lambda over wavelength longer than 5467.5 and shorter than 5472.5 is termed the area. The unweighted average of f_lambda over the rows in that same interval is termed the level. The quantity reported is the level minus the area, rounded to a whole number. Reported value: -262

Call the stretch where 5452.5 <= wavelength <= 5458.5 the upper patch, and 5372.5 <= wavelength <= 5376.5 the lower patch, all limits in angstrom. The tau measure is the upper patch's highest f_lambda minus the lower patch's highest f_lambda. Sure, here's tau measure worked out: 9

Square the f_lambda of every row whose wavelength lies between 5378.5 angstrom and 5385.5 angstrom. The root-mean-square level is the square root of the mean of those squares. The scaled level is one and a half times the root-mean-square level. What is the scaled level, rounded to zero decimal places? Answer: 90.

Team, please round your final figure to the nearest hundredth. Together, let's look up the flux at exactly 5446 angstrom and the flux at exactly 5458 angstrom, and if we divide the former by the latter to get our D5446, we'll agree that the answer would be 0.83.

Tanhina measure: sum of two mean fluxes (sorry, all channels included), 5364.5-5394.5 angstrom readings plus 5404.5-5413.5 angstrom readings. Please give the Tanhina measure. 105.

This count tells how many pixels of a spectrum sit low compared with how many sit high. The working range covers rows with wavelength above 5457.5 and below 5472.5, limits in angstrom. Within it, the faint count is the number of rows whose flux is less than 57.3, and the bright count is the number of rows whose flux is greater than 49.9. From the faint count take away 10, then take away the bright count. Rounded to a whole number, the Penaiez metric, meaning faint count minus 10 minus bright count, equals -17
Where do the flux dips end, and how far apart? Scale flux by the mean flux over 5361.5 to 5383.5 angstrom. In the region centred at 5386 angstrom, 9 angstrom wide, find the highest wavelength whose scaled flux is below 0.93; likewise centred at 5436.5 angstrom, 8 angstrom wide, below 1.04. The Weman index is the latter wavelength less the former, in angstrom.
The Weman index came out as 50 angstrom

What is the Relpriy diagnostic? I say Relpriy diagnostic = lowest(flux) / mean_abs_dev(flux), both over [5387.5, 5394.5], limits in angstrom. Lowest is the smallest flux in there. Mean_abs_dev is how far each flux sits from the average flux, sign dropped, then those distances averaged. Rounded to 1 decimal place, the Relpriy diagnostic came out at 9.6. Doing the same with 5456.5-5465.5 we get 3.7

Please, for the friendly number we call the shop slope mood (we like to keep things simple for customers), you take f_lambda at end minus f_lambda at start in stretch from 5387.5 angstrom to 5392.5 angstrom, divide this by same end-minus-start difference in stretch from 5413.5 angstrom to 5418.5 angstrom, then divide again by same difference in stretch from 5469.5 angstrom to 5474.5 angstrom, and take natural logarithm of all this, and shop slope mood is -4.77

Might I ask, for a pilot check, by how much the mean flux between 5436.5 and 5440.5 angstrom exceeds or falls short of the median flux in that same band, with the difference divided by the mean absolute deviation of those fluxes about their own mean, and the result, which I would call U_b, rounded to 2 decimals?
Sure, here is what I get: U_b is 0.52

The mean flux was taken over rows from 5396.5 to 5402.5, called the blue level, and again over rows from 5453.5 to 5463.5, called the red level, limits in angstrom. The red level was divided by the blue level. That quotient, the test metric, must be 1.10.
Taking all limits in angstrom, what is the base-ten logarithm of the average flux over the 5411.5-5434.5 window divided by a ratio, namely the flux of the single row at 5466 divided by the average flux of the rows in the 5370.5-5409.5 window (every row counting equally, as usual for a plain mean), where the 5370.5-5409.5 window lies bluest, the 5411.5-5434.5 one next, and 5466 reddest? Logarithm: 1.70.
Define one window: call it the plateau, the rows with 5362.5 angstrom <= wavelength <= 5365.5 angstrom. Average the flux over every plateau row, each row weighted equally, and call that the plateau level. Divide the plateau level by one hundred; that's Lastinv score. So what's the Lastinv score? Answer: 0.525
